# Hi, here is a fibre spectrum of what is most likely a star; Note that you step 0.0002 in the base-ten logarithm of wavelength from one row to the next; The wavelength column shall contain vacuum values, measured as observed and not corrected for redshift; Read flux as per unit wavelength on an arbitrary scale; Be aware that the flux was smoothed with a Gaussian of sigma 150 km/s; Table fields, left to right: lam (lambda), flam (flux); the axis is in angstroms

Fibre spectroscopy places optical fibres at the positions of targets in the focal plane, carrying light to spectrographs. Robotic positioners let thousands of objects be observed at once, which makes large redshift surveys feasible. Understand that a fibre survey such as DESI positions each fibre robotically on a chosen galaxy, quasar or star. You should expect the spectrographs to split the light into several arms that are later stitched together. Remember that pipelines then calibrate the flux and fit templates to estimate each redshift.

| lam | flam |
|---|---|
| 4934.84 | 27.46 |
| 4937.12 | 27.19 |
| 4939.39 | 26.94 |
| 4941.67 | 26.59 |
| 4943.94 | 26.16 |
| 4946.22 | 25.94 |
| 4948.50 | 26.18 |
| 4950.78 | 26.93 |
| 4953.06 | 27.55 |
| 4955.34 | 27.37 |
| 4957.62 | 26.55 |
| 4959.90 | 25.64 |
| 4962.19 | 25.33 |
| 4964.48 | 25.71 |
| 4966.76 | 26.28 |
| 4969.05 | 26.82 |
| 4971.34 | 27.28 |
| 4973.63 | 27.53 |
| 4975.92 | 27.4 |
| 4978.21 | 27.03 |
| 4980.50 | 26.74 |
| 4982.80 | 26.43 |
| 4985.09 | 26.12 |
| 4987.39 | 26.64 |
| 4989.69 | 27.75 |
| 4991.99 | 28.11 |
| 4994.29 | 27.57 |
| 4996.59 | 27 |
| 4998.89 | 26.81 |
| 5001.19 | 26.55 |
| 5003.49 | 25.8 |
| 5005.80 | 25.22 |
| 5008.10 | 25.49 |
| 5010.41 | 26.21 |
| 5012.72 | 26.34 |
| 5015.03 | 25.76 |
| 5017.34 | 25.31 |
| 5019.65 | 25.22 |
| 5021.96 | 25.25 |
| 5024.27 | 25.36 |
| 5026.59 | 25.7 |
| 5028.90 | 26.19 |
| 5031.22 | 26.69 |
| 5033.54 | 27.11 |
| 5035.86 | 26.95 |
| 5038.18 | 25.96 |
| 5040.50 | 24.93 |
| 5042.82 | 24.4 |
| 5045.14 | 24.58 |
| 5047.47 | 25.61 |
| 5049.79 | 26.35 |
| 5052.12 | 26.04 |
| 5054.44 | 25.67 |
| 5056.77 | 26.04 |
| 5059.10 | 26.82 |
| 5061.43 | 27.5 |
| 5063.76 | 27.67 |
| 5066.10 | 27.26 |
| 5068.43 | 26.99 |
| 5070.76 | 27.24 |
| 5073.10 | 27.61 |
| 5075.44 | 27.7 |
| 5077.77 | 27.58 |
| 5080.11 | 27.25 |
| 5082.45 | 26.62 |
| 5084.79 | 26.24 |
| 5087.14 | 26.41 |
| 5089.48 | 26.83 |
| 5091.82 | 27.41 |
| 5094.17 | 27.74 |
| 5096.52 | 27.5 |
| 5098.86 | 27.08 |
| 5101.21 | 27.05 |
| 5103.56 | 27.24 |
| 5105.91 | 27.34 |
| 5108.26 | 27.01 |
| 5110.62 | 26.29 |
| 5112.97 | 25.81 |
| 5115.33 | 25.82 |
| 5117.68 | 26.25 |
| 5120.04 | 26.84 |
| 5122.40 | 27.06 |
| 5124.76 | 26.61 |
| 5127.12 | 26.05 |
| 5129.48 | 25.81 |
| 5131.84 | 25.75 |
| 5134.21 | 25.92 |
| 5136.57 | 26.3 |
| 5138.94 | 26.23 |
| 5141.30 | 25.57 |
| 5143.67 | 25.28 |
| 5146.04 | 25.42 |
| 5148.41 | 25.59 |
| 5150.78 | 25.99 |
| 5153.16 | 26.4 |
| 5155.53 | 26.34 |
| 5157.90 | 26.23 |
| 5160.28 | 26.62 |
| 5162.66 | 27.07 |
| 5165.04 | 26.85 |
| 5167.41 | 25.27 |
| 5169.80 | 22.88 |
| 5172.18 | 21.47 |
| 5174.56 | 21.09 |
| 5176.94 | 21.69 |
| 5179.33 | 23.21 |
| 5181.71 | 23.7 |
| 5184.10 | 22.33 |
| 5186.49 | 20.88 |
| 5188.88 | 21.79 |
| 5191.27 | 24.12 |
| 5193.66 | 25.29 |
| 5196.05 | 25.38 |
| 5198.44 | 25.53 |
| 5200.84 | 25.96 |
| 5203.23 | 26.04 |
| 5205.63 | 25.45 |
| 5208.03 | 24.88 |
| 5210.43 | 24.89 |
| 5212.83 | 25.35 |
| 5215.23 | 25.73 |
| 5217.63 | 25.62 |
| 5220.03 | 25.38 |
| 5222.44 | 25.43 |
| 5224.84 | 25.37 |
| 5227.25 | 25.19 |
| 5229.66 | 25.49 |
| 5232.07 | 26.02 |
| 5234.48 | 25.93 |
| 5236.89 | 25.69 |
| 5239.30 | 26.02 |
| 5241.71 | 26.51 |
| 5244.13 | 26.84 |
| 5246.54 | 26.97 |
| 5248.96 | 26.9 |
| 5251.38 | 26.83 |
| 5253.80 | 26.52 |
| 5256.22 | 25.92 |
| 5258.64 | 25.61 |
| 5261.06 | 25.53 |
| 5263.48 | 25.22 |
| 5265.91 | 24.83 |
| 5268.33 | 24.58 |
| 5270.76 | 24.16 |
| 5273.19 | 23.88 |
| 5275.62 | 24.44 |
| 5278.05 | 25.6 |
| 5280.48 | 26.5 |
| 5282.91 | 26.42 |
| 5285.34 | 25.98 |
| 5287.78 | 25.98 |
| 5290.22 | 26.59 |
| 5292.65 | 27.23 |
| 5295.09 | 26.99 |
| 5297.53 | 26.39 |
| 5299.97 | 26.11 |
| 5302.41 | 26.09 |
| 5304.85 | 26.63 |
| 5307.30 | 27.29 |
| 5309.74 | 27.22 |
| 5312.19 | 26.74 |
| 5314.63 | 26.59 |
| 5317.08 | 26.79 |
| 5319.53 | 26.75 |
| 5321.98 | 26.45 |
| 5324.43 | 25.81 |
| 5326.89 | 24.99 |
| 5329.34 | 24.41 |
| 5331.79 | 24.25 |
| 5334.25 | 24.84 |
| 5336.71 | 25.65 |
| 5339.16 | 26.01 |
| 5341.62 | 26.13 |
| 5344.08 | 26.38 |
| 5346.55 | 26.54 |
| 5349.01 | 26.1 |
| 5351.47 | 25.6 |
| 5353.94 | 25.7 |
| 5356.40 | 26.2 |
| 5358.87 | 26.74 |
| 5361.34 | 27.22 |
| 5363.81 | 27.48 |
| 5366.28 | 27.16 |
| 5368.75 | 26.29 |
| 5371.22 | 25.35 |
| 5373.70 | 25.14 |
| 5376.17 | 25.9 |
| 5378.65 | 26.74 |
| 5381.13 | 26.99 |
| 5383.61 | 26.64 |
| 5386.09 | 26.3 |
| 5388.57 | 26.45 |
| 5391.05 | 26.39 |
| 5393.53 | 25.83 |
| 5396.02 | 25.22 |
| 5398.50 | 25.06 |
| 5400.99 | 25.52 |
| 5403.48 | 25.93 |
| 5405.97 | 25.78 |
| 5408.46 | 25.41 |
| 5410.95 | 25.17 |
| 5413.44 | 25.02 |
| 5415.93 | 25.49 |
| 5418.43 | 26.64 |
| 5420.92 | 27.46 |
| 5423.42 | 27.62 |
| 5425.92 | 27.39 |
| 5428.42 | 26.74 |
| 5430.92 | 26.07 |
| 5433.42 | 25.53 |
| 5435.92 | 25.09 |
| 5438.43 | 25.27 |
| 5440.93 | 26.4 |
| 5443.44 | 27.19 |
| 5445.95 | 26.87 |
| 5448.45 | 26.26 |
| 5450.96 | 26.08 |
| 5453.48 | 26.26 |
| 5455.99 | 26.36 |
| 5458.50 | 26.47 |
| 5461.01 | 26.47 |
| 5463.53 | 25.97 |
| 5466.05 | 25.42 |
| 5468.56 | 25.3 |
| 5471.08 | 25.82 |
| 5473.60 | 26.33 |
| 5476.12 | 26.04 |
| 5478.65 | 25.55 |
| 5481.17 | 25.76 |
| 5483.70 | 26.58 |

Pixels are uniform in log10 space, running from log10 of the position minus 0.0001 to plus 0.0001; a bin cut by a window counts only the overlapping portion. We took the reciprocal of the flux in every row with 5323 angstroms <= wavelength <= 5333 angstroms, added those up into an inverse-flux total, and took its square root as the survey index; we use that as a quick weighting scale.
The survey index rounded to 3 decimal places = 0.401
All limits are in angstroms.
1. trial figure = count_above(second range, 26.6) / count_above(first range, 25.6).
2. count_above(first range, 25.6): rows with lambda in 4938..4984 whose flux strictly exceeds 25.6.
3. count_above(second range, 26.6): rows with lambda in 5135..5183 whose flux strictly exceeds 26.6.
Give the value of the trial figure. 0.16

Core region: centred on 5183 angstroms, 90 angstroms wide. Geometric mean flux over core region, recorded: 24.8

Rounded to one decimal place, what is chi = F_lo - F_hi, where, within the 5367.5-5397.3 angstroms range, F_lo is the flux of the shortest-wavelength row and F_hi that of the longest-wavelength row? 1.1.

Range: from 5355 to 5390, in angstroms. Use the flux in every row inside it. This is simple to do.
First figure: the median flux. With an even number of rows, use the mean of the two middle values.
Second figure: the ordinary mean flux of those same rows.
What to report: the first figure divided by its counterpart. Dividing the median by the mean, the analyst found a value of 1.00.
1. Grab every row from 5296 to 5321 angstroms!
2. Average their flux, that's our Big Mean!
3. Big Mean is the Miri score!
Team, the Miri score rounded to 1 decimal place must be 26.7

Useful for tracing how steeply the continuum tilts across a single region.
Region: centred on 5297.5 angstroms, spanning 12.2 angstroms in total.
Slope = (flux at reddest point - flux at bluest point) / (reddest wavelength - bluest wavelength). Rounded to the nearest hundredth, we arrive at -0.12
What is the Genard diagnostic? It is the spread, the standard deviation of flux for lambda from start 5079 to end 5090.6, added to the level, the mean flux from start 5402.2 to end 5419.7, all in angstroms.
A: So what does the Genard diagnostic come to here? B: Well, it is 26.0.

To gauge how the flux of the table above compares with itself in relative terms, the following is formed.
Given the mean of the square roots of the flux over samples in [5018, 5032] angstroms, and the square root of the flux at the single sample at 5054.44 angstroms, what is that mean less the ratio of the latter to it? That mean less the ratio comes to 4.07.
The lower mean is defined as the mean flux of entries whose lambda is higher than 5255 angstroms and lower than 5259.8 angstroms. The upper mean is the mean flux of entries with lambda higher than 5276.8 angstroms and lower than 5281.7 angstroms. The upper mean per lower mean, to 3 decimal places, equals 1.011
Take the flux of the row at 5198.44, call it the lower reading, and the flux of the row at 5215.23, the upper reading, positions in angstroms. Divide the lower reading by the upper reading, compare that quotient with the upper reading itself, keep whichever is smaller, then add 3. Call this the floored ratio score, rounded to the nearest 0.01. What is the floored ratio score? 3.99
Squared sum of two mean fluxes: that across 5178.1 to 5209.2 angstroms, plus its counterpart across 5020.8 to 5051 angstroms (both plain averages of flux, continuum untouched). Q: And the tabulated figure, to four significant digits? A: 2497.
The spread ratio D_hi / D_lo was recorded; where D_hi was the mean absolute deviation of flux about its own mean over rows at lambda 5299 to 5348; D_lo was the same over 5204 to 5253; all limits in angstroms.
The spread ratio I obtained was 1.22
